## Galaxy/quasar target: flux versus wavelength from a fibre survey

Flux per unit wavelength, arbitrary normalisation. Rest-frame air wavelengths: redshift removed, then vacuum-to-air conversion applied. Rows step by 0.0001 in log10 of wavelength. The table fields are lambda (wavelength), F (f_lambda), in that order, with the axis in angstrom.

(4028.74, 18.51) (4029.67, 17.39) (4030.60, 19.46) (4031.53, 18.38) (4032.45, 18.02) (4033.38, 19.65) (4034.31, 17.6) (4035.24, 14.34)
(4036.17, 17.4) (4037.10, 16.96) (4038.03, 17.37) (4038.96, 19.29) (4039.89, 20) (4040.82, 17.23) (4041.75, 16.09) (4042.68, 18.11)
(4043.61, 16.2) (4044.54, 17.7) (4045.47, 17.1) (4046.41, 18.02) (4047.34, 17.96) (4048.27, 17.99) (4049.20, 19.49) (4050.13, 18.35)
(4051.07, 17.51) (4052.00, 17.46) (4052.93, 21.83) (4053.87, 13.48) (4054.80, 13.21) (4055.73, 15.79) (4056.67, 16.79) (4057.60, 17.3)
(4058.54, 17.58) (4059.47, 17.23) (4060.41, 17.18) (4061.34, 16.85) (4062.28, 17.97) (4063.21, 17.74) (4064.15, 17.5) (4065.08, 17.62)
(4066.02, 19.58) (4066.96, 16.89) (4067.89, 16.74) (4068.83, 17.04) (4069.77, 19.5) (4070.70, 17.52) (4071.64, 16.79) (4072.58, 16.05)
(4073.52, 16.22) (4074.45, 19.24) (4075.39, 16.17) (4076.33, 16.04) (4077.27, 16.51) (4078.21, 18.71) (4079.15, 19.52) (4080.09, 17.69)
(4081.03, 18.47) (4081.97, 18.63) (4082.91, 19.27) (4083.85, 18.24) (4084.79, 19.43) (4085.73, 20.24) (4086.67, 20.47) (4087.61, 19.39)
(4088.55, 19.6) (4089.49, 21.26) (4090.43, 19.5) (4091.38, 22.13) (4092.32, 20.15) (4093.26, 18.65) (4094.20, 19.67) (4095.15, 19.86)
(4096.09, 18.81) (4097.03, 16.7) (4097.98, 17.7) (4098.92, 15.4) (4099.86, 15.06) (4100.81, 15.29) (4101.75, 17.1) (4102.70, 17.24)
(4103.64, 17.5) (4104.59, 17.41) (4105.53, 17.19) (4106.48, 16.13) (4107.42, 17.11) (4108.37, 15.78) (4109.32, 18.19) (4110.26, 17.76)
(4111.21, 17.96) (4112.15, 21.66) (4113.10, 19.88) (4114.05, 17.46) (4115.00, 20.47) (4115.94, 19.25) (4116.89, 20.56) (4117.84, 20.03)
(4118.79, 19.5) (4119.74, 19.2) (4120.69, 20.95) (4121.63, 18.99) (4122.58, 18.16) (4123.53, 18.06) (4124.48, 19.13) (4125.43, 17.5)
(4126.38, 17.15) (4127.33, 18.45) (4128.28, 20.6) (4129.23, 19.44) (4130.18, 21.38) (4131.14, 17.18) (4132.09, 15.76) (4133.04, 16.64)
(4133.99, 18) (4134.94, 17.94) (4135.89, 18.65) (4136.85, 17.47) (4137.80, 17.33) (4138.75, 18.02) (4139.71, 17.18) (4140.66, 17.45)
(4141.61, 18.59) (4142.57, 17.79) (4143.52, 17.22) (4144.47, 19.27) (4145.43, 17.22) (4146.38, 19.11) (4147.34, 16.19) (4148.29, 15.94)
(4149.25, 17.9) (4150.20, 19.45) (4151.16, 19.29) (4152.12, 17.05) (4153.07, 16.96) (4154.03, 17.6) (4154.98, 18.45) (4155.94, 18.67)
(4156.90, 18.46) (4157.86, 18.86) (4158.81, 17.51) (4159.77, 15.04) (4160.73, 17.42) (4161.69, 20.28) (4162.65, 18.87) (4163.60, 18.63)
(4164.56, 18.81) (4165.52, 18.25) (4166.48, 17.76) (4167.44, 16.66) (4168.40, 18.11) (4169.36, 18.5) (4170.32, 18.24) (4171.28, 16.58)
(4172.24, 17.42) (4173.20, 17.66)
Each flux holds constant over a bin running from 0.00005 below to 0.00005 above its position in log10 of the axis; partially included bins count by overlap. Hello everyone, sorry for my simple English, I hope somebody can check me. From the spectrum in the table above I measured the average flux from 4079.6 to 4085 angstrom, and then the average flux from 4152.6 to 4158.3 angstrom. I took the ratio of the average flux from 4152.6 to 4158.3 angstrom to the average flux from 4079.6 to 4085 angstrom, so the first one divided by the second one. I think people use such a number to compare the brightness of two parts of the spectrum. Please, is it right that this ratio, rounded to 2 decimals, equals 0.98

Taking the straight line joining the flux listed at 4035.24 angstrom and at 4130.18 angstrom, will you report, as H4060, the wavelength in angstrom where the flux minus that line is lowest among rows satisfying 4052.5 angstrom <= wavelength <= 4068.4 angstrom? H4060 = 4054.80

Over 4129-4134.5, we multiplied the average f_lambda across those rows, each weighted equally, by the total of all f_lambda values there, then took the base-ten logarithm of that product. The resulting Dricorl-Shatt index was 3.3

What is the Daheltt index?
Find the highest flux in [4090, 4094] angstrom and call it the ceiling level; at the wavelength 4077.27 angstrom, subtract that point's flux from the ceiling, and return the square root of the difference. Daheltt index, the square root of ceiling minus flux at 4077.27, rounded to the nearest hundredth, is 2.37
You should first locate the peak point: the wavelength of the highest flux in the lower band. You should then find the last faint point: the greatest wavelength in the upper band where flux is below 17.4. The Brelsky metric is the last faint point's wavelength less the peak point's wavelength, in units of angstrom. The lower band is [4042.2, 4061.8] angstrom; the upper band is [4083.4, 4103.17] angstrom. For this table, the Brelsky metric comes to 49.8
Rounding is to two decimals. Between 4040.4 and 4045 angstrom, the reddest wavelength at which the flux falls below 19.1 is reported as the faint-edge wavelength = 4044.54 angstrom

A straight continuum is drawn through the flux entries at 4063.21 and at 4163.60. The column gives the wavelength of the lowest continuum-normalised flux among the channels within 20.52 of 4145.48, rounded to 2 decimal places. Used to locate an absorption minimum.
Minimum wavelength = 4159.77 angstrom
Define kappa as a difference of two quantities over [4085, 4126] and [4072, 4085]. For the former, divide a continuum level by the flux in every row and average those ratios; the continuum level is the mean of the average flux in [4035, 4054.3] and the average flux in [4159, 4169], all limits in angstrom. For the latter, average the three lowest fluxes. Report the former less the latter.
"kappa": -15.1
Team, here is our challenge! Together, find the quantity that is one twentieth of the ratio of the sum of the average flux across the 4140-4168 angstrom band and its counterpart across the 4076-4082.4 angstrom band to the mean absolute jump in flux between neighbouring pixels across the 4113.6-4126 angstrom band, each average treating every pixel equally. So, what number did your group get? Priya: 1.51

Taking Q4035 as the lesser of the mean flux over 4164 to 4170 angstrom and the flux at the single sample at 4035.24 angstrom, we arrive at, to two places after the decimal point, 14.34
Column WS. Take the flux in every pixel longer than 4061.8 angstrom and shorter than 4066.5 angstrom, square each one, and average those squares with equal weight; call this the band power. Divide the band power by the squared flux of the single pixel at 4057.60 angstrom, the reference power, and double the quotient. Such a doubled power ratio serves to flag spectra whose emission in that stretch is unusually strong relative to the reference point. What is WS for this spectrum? 2.2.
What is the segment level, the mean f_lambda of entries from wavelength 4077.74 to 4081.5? 18.6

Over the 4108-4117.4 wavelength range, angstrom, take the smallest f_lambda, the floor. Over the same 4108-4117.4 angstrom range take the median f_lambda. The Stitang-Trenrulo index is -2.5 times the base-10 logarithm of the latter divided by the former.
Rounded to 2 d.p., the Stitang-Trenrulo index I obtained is -0.19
